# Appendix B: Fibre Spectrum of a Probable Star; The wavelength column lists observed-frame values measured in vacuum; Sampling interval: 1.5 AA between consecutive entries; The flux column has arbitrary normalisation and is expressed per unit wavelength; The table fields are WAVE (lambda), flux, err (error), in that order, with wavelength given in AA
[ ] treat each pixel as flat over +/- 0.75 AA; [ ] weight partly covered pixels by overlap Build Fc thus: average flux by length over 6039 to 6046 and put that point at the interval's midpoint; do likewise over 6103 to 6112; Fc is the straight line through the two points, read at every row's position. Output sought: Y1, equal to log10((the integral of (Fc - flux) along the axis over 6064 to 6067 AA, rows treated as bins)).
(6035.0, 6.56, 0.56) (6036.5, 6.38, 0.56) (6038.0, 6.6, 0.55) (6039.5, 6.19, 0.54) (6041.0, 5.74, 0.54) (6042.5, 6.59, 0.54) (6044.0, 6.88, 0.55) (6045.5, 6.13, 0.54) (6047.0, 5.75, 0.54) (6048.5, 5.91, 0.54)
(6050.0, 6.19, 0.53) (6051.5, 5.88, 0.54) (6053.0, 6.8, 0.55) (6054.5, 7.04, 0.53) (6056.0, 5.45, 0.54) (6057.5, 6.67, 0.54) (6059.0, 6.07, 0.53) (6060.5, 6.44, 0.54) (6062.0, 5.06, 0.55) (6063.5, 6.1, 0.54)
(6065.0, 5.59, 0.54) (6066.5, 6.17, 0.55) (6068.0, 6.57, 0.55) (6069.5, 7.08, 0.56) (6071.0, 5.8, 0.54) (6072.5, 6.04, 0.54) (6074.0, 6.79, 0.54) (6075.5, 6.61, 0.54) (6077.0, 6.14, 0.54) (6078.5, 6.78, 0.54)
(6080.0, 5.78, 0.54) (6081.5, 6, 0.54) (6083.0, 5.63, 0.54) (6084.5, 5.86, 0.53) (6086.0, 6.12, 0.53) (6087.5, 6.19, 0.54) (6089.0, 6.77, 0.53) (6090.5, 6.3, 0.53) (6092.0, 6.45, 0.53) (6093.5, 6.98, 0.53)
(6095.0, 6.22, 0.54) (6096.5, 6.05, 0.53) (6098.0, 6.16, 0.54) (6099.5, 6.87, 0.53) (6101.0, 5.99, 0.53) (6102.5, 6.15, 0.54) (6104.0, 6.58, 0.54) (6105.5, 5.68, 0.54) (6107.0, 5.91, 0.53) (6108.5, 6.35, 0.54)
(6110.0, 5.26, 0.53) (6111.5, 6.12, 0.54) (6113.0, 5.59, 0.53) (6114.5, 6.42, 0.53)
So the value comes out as -0.01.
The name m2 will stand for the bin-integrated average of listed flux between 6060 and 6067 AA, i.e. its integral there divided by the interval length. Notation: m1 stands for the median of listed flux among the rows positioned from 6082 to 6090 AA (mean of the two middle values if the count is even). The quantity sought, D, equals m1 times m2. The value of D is 36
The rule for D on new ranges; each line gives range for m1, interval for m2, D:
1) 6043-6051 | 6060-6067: 36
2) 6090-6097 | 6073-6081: 40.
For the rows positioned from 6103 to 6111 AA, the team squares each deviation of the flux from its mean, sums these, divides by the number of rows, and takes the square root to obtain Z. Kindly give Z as 0.47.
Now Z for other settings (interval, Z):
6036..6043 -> 0.32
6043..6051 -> 0.39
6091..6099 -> 0.33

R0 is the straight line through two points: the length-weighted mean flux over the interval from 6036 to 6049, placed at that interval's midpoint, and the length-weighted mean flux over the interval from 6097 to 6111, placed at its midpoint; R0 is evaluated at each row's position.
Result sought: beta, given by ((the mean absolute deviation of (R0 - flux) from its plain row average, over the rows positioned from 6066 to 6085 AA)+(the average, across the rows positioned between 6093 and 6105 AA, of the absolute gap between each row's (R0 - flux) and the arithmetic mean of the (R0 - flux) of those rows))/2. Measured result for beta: 0.360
